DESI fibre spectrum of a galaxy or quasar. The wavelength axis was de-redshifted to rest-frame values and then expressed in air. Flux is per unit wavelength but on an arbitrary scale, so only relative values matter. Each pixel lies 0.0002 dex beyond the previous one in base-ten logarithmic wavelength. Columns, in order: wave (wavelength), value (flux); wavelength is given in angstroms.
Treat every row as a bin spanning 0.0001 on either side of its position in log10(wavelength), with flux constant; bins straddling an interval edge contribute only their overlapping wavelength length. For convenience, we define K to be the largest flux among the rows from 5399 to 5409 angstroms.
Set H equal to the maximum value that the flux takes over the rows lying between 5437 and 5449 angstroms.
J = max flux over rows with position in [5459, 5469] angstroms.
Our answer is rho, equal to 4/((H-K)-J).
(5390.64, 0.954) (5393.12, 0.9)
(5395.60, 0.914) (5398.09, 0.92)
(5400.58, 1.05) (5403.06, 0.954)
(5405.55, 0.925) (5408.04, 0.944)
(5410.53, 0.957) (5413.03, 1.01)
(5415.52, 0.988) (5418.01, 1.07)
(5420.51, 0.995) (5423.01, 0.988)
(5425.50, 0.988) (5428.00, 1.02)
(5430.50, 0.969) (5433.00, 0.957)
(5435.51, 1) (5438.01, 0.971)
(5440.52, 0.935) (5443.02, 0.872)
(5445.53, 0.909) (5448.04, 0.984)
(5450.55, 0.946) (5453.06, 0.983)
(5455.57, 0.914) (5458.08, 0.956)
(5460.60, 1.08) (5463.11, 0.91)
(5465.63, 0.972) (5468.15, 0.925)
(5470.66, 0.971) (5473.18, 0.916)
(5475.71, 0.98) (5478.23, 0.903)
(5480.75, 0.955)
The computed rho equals -3.49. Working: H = 0.984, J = 1.08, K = 1.05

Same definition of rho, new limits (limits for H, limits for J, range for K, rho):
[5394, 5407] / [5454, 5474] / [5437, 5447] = -4.00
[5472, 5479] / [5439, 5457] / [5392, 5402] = -3.80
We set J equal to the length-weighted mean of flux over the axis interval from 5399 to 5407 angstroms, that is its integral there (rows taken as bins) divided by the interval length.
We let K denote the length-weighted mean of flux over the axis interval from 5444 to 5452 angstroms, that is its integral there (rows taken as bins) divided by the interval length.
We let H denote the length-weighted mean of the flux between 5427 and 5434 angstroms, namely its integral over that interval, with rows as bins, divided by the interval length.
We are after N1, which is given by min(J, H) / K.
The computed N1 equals 1.03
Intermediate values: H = 0.982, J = 0.97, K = 0.94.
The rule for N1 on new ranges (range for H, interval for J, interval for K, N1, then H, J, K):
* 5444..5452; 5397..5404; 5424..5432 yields 0.95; 0.944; 0.98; 0.99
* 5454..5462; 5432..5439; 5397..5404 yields 1.00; 0.983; 0.98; 0.98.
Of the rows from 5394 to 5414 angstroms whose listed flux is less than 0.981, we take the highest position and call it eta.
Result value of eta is 5410.53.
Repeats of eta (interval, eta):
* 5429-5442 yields 5440.52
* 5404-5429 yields 5410.53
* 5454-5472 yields 5470.66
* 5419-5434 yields 5433.00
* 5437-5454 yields 5450.55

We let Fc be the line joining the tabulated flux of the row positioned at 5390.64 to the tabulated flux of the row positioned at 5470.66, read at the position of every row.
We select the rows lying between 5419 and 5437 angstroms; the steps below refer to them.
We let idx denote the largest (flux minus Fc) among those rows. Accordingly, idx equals 0.058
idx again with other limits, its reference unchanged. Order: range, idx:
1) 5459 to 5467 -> 0.111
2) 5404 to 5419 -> 0.110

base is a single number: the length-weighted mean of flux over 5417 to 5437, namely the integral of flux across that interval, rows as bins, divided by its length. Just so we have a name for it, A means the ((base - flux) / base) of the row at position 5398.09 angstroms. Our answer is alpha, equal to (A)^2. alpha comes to 0.0060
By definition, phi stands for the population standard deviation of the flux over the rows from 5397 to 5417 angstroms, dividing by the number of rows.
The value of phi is 0.042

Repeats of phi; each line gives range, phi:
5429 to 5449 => 0.040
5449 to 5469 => 0.051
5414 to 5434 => 0.033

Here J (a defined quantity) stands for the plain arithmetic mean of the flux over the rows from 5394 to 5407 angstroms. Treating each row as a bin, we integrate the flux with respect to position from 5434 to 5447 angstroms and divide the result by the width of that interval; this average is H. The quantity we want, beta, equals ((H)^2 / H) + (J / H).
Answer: 1.95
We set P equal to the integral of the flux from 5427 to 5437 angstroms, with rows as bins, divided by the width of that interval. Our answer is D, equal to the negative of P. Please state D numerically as -0.99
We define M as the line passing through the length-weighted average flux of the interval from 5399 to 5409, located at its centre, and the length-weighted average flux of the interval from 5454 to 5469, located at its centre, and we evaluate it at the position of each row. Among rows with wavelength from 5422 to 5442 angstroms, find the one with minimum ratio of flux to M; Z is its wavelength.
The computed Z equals 5440.52 angstroms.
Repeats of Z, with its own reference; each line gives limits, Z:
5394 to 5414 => 5395.60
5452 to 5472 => 5463.11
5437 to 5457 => 5443.02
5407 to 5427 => 5408.04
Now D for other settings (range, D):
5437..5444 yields -0.93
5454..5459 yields -0.94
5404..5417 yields -0.97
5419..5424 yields -0.99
